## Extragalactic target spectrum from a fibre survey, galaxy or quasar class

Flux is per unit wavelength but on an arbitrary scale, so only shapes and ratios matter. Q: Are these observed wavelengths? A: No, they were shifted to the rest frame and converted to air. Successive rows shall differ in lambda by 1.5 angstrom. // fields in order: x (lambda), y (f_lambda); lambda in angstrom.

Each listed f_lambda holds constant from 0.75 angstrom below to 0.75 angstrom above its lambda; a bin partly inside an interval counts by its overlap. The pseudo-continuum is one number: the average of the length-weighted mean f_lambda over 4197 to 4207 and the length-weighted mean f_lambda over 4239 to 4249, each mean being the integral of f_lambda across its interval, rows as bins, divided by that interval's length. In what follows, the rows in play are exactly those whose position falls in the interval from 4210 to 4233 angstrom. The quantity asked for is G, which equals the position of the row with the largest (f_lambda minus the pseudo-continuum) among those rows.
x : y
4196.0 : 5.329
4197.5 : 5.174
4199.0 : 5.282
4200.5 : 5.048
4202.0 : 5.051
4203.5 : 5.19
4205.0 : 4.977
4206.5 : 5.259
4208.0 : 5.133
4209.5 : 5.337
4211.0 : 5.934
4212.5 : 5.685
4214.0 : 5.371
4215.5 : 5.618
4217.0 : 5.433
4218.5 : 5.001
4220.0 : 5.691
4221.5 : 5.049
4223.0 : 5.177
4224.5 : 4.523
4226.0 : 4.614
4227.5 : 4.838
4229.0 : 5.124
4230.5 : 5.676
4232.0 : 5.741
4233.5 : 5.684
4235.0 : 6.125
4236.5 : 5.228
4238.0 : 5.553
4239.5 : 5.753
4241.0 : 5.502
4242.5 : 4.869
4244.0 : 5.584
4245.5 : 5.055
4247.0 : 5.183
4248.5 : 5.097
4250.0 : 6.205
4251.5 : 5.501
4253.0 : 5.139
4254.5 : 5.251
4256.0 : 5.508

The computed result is 4211.0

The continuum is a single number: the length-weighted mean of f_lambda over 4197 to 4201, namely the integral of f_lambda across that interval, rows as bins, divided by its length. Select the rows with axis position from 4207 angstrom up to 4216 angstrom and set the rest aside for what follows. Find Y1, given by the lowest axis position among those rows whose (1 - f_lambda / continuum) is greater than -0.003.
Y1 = 4208.0 angstrom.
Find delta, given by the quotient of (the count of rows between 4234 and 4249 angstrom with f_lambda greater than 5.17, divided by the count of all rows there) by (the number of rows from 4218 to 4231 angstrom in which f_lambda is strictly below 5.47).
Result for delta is 0.10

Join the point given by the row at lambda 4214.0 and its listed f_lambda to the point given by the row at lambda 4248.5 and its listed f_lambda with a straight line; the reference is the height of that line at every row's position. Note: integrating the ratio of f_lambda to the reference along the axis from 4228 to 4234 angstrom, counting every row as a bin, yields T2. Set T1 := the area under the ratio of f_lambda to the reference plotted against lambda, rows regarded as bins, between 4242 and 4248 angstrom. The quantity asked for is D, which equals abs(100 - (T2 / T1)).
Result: 99.0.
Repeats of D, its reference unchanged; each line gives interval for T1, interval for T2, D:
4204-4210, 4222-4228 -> 99.0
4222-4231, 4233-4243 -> 98.7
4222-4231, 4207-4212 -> 99.4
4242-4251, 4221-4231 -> 99.0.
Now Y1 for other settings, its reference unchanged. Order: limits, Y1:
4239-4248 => 4242.5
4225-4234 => 4226.0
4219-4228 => 4221.5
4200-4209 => 4200.5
